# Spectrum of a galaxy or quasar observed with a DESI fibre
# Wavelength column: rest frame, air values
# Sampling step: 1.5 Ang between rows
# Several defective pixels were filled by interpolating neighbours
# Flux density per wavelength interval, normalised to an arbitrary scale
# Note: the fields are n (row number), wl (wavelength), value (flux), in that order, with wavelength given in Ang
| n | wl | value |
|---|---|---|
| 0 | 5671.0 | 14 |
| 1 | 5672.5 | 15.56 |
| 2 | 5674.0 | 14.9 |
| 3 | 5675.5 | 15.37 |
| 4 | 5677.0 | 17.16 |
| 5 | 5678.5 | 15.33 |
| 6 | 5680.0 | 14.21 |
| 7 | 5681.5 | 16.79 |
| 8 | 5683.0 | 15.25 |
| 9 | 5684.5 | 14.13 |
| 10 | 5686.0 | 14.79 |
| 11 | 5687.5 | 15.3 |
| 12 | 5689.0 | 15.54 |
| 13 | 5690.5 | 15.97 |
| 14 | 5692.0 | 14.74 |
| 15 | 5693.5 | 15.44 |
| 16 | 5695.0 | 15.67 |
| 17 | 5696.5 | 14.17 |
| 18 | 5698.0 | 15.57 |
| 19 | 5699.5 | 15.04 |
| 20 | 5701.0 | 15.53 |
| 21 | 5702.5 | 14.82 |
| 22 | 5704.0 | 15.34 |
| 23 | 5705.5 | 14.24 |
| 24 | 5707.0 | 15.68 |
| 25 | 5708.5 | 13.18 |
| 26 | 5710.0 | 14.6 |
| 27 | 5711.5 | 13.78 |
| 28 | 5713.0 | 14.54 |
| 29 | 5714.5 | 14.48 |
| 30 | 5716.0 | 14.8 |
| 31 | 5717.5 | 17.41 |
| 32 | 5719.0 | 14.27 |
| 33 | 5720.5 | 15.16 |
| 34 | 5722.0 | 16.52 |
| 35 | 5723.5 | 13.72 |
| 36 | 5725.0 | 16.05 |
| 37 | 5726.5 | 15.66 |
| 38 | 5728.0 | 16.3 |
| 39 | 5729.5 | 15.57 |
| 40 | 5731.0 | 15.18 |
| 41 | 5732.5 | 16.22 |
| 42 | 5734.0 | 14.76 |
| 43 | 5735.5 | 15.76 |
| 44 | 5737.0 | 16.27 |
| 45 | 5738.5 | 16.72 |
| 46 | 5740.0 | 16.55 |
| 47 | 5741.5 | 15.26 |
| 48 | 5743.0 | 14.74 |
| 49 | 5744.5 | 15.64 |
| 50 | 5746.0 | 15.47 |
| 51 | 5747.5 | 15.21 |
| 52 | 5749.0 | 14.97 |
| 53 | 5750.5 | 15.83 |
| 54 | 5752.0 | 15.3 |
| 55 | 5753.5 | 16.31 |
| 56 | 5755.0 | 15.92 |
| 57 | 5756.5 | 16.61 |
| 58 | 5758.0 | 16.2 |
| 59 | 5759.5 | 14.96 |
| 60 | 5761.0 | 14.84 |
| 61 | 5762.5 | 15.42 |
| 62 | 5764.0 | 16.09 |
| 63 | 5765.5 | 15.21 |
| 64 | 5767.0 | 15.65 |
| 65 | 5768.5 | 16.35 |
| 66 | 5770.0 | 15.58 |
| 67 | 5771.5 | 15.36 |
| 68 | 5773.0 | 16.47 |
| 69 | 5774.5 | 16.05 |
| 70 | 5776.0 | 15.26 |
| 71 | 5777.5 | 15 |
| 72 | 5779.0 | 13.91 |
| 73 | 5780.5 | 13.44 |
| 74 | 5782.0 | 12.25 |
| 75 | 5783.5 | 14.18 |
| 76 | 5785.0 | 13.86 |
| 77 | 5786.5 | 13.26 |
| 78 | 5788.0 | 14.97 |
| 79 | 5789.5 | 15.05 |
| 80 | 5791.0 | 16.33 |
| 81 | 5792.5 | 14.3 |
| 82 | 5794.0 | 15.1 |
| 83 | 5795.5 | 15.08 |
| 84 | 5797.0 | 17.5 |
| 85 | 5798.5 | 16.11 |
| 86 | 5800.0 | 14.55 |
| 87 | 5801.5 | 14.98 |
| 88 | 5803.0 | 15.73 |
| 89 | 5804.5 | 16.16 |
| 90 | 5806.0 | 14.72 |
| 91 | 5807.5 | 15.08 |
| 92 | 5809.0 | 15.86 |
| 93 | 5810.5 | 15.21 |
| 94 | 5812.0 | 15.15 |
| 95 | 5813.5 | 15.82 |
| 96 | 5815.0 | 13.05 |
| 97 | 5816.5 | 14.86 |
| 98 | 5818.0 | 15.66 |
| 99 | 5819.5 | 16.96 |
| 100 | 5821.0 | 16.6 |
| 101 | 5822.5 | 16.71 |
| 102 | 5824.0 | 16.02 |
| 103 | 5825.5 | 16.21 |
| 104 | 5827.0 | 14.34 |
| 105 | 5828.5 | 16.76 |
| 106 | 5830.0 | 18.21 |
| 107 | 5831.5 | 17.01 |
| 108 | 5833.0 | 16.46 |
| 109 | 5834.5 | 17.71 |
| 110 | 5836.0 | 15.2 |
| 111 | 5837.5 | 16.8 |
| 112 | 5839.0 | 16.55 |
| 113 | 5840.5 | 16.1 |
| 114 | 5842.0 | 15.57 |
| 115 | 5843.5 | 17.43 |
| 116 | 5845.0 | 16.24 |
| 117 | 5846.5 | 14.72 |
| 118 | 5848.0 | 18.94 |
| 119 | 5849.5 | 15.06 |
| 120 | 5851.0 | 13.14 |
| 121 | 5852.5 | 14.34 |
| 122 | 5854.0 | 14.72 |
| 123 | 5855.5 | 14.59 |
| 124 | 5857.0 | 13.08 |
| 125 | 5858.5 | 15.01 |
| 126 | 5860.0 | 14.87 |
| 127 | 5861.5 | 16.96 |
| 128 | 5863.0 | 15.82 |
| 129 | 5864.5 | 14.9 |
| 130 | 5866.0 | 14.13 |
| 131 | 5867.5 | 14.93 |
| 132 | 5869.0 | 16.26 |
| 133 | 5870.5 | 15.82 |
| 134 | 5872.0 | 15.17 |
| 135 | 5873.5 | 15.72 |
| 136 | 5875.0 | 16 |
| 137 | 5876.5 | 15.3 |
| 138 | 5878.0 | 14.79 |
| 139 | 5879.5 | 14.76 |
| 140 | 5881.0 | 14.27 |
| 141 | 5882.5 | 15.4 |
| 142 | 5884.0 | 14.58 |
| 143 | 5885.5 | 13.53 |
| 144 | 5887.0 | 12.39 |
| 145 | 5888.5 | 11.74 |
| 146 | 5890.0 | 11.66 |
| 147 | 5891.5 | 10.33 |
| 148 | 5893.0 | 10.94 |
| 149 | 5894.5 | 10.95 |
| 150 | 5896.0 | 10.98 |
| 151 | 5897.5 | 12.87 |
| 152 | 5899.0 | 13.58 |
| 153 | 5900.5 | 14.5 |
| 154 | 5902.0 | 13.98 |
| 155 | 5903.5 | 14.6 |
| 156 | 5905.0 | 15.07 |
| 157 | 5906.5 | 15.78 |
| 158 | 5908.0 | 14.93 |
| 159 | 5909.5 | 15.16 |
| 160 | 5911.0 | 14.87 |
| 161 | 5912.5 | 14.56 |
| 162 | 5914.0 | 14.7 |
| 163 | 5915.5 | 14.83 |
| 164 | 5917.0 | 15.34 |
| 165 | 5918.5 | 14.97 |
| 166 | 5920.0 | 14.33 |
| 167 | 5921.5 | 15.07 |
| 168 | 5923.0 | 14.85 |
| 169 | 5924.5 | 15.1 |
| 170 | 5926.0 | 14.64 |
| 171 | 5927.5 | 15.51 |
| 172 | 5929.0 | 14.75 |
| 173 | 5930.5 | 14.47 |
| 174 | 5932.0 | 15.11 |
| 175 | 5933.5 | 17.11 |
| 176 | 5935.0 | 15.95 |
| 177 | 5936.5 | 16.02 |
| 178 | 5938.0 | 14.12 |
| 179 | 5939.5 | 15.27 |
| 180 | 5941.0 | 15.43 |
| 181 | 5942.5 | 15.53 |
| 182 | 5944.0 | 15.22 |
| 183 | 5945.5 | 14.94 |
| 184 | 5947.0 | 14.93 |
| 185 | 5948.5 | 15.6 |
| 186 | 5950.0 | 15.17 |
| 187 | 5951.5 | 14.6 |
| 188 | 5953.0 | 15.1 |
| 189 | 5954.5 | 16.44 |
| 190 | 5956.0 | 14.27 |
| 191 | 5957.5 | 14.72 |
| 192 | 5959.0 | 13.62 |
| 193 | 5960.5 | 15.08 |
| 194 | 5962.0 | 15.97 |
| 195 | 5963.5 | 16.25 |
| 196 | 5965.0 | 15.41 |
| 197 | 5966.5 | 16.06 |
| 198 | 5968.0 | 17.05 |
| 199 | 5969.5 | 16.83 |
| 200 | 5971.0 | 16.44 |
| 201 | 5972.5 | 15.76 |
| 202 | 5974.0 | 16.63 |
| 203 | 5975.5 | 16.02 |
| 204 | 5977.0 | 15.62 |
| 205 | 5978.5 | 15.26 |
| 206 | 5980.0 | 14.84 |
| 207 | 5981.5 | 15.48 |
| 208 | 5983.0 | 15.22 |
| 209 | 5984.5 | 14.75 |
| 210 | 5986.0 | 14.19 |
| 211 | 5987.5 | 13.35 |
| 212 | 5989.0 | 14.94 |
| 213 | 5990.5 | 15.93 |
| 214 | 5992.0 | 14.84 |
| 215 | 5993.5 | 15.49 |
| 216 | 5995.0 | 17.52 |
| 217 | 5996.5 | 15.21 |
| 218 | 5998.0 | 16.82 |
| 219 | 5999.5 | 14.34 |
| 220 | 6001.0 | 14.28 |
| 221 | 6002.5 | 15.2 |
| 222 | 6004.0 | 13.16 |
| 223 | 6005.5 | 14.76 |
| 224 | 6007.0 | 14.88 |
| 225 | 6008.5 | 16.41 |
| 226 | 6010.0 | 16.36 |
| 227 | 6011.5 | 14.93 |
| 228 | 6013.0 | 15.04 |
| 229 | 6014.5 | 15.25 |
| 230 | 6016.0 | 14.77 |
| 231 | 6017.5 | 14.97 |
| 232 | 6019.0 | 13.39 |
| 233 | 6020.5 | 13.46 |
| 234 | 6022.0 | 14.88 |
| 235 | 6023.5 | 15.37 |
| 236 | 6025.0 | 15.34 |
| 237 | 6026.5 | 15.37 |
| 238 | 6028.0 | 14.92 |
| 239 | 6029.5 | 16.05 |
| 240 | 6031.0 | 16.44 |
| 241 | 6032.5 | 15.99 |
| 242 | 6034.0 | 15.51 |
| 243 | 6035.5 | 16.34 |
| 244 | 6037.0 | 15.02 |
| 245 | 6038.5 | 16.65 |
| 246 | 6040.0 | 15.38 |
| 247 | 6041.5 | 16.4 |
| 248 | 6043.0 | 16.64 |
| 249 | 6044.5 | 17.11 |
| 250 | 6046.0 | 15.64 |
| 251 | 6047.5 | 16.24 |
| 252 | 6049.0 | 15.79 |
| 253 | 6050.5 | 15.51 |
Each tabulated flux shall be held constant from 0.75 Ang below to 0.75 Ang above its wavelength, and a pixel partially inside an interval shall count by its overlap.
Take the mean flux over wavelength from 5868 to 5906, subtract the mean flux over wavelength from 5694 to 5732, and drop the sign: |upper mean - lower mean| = 1.3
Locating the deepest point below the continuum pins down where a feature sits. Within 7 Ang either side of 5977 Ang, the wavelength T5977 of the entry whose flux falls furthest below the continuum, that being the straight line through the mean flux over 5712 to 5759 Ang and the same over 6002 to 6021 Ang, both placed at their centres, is 5980.0 Ang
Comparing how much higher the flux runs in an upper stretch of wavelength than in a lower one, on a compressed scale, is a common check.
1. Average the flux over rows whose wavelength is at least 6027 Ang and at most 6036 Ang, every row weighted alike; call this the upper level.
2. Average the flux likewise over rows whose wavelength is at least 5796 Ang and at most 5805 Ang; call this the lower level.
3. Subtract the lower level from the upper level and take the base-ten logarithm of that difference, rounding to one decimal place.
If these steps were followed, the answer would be -1.4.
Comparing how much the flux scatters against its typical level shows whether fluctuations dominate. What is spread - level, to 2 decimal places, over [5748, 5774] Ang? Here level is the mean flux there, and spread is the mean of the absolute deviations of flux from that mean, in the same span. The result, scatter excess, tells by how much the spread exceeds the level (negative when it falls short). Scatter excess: -15.23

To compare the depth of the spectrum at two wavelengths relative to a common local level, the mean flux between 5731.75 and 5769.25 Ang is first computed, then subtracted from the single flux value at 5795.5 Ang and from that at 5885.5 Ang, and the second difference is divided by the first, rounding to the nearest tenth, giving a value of 3.5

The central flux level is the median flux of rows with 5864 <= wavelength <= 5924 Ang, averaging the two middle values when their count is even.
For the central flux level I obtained 14.8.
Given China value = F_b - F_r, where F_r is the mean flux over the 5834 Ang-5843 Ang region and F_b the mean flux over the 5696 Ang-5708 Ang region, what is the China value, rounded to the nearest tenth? -1.3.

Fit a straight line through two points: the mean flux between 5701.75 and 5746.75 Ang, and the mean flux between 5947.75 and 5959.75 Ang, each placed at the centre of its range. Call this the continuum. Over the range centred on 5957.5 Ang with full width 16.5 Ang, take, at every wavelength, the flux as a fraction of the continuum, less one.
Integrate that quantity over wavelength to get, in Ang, 0.24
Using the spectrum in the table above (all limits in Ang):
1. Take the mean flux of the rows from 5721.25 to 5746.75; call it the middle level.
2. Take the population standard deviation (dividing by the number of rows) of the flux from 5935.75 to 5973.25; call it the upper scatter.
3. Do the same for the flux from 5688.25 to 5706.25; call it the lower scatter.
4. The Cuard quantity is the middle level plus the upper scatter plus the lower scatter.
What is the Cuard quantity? 17.04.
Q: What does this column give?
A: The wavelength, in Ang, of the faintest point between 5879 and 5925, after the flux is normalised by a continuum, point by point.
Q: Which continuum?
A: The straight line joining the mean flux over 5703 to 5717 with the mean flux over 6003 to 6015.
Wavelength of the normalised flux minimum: 5891.5 Ang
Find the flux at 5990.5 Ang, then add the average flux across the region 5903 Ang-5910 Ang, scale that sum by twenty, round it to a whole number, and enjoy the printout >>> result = 621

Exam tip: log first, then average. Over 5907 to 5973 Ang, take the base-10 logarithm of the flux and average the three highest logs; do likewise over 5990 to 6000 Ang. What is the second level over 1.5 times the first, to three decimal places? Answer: 0.663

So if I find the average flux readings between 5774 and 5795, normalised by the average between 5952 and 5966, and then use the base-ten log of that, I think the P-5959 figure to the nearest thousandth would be -0.021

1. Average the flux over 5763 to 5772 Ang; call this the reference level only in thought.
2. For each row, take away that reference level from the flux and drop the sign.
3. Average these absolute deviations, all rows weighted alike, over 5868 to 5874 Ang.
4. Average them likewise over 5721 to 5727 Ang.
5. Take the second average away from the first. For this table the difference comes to -0.5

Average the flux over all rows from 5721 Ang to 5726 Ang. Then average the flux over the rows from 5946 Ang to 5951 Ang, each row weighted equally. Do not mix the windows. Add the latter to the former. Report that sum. 31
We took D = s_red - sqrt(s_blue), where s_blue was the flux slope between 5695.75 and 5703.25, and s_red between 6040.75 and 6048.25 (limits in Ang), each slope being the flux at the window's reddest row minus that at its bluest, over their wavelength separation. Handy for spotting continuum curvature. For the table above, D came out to -0.36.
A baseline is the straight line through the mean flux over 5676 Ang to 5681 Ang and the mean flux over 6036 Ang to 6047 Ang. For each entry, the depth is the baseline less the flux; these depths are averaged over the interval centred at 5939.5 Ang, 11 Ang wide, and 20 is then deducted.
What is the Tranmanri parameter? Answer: -19.4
